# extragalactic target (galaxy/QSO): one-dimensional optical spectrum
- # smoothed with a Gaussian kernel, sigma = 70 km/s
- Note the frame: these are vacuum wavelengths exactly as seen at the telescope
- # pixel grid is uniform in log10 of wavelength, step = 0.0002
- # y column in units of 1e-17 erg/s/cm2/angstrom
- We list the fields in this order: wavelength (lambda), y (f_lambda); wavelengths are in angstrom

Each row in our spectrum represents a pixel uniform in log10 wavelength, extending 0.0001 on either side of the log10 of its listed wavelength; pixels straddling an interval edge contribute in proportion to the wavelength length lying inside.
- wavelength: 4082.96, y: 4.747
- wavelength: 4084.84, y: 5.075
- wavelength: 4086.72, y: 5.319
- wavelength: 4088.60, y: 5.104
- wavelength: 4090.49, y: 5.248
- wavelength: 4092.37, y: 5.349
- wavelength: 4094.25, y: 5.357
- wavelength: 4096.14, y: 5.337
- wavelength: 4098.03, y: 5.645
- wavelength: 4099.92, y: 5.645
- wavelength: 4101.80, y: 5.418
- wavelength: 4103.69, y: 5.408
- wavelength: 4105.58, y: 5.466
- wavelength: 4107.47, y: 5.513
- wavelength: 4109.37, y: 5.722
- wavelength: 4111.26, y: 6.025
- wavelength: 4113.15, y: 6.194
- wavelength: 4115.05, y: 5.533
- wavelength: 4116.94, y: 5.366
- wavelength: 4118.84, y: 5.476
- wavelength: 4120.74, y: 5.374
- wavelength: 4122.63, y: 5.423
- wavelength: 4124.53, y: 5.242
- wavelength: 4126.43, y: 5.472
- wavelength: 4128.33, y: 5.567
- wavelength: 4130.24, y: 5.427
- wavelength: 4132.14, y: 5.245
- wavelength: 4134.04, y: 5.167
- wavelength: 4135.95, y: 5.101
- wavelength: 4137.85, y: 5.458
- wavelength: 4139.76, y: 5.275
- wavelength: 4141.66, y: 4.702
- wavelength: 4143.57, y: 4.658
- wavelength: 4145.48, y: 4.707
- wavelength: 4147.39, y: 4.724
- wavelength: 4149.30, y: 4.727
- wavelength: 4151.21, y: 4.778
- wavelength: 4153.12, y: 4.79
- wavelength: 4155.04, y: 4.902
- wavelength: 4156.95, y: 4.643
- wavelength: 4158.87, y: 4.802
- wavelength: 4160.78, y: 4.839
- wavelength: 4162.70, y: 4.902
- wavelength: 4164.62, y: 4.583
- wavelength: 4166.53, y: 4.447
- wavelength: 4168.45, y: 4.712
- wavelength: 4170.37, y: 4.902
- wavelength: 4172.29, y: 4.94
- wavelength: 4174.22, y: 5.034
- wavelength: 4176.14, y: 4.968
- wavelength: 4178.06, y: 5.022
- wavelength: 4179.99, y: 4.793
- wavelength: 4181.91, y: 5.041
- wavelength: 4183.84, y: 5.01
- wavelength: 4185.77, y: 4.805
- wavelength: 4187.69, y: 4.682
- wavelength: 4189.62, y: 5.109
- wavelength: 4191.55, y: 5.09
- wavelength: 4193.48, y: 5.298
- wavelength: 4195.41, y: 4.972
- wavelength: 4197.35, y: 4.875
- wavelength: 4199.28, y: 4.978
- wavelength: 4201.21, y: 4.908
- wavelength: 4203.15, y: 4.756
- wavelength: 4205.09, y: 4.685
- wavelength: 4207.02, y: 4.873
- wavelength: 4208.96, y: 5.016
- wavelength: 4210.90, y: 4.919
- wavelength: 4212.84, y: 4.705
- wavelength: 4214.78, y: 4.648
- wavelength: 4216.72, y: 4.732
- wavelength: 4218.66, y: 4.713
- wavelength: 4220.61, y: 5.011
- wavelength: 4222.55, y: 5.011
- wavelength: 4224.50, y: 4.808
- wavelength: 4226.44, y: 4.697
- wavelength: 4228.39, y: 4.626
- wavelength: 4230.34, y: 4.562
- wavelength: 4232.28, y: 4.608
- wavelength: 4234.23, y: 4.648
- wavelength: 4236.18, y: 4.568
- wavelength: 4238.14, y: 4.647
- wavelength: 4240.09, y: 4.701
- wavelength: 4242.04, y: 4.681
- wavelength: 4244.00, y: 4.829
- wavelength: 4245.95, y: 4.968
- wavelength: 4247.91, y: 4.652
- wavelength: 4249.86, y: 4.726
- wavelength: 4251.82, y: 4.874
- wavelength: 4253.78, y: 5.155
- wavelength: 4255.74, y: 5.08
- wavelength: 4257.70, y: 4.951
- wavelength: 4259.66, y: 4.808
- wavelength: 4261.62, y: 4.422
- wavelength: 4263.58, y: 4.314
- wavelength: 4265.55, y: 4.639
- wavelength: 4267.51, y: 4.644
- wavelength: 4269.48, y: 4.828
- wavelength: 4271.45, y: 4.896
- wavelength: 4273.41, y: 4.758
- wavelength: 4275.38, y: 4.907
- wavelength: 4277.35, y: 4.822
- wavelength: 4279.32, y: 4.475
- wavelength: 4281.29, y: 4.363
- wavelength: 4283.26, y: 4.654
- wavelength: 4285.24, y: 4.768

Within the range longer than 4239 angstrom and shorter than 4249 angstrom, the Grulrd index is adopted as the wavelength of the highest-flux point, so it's 4245.95 angstrom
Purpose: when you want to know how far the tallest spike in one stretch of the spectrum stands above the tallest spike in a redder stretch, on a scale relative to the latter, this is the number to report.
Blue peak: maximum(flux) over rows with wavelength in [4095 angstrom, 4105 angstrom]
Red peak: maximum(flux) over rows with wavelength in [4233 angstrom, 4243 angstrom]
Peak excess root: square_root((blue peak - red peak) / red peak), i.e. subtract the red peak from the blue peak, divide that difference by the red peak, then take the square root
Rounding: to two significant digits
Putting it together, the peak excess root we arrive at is 0.45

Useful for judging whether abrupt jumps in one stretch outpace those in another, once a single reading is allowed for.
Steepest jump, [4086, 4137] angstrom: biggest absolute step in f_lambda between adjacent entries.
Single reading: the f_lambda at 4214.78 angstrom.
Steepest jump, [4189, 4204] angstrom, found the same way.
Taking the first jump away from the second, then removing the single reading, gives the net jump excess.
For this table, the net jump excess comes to -4.98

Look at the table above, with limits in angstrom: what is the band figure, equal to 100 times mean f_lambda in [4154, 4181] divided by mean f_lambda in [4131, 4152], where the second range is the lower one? 97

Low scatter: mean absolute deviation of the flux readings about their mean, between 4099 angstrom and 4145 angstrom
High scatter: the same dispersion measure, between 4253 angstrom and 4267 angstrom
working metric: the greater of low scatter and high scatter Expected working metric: 0.26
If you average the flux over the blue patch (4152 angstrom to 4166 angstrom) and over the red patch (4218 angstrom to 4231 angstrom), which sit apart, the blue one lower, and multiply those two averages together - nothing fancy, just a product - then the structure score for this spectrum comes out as 22.8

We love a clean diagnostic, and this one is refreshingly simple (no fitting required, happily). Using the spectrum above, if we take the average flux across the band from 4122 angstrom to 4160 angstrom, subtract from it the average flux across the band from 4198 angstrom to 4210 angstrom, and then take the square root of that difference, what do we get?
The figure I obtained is 0.41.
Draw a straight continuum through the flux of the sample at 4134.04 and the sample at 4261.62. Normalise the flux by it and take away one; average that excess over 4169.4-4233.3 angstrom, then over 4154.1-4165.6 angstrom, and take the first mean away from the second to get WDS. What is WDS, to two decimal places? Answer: -0.07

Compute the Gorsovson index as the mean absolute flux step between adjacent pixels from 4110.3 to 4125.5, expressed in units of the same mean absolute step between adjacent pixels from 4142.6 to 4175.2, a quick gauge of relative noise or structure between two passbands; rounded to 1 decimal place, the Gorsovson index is 1.8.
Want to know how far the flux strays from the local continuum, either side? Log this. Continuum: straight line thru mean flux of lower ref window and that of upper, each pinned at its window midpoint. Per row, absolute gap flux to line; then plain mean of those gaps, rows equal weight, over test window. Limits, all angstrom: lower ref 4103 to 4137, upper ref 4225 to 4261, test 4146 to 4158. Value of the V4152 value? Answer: 0.54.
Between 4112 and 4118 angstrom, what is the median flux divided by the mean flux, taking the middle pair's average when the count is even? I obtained 0.97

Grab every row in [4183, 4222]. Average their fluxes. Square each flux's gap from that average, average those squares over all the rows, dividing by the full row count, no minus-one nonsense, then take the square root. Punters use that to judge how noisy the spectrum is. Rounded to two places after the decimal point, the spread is 0.17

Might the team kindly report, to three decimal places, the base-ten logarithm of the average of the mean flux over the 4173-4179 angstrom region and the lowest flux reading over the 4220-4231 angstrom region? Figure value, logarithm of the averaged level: 0.680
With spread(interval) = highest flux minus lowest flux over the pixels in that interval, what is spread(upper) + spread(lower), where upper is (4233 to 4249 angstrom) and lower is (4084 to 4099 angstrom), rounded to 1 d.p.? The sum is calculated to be 1.0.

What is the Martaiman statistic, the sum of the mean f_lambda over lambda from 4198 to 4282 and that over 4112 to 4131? 10.3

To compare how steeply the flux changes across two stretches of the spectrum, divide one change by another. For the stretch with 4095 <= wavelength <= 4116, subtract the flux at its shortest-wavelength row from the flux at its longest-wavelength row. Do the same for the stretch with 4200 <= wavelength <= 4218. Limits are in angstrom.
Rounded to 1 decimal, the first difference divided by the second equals -1.1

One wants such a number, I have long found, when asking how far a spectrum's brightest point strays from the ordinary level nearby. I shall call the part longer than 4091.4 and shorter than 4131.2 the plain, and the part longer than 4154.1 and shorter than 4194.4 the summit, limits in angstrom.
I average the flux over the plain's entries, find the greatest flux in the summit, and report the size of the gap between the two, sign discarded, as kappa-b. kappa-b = 0.22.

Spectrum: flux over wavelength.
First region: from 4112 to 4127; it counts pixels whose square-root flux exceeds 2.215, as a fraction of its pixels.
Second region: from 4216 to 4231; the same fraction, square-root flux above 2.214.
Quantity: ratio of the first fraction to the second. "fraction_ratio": 4.0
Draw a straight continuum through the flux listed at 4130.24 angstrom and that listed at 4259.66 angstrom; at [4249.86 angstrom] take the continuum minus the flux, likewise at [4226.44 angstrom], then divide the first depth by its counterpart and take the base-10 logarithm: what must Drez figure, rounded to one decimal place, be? -0.3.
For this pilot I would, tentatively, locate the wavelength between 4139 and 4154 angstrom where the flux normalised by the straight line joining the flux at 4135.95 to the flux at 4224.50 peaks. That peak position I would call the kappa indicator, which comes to 4139.76 angstrom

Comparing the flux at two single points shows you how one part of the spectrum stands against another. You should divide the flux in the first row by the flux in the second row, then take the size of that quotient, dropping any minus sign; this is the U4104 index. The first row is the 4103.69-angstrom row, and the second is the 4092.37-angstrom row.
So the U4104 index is 1.011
